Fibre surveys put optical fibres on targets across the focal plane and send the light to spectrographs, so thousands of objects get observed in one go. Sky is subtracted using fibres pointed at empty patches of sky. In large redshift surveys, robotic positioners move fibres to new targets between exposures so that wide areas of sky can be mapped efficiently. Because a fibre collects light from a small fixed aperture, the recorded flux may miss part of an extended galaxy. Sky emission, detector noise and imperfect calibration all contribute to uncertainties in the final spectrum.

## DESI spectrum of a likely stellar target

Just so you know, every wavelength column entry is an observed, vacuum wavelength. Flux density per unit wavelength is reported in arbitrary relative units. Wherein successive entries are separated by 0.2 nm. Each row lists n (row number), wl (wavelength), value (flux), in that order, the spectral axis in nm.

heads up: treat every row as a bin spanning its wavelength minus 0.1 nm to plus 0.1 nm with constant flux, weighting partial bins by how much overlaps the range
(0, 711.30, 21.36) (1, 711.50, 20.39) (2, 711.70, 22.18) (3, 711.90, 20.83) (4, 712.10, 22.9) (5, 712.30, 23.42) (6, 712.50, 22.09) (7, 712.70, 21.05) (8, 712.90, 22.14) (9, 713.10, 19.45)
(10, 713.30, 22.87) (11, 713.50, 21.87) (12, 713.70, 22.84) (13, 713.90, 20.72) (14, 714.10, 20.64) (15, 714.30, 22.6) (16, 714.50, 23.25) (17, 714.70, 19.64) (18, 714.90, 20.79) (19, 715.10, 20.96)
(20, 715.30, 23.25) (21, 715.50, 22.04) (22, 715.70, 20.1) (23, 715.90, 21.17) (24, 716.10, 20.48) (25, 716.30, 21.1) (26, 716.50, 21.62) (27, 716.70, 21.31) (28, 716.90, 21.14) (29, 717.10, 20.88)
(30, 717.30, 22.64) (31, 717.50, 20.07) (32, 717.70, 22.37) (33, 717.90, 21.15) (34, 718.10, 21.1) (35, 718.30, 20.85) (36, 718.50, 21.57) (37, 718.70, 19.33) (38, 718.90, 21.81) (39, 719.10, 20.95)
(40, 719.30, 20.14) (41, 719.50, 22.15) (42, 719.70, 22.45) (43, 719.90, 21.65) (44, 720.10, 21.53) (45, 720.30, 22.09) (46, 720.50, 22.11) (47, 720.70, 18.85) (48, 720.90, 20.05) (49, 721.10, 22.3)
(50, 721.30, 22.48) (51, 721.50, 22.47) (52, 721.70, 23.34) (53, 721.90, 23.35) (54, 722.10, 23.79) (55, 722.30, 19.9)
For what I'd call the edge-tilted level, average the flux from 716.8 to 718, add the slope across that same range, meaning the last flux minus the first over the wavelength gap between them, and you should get 21.4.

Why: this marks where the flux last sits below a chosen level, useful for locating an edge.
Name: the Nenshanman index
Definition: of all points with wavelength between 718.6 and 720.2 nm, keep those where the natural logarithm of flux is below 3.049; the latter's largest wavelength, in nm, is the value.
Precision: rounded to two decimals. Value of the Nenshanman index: 719.30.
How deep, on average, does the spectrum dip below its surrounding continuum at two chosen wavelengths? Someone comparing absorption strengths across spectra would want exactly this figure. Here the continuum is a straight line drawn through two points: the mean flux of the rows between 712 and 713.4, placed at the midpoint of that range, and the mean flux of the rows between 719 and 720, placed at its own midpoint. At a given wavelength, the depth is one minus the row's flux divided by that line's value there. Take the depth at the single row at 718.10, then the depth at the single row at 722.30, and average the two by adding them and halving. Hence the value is 0.04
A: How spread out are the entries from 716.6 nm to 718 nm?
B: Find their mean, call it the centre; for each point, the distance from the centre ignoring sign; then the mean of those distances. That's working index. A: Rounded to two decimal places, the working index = 0.65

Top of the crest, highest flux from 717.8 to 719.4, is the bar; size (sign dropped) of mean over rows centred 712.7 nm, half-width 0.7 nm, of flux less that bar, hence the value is 0.2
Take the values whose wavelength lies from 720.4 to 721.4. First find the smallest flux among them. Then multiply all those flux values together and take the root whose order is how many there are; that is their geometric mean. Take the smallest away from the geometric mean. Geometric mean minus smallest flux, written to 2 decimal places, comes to 2.26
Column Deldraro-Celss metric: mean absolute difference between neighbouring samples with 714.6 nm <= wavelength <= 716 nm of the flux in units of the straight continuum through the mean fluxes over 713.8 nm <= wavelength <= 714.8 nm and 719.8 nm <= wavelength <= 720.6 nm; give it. 0.061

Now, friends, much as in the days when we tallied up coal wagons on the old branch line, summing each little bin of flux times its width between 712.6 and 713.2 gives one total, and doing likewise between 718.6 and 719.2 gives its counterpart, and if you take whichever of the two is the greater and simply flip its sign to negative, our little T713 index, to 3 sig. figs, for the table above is -12.5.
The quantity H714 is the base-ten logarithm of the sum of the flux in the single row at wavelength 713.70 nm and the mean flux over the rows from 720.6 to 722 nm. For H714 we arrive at 1.650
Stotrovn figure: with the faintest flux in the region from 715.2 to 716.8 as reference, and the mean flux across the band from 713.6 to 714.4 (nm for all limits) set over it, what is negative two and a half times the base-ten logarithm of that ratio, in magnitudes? -0.08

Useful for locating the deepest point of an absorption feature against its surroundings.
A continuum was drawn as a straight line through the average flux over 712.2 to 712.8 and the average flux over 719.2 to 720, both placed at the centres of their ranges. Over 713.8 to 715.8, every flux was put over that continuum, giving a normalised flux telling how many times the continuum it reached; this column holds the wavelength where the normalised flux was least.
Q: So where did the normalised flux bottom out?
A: 714.70 nm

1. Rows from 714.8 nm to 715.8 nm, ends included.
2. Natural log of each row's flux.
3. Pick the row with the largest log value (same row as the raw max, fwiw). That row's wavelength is 715.30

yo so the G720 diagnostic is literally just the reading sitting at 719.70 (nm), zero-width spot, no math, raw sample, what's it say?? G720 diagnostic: 22.45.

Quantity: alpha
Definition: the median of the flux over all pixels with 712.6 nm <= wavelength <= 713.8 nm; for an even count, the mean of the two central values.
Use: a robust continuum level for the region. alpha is 22.0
